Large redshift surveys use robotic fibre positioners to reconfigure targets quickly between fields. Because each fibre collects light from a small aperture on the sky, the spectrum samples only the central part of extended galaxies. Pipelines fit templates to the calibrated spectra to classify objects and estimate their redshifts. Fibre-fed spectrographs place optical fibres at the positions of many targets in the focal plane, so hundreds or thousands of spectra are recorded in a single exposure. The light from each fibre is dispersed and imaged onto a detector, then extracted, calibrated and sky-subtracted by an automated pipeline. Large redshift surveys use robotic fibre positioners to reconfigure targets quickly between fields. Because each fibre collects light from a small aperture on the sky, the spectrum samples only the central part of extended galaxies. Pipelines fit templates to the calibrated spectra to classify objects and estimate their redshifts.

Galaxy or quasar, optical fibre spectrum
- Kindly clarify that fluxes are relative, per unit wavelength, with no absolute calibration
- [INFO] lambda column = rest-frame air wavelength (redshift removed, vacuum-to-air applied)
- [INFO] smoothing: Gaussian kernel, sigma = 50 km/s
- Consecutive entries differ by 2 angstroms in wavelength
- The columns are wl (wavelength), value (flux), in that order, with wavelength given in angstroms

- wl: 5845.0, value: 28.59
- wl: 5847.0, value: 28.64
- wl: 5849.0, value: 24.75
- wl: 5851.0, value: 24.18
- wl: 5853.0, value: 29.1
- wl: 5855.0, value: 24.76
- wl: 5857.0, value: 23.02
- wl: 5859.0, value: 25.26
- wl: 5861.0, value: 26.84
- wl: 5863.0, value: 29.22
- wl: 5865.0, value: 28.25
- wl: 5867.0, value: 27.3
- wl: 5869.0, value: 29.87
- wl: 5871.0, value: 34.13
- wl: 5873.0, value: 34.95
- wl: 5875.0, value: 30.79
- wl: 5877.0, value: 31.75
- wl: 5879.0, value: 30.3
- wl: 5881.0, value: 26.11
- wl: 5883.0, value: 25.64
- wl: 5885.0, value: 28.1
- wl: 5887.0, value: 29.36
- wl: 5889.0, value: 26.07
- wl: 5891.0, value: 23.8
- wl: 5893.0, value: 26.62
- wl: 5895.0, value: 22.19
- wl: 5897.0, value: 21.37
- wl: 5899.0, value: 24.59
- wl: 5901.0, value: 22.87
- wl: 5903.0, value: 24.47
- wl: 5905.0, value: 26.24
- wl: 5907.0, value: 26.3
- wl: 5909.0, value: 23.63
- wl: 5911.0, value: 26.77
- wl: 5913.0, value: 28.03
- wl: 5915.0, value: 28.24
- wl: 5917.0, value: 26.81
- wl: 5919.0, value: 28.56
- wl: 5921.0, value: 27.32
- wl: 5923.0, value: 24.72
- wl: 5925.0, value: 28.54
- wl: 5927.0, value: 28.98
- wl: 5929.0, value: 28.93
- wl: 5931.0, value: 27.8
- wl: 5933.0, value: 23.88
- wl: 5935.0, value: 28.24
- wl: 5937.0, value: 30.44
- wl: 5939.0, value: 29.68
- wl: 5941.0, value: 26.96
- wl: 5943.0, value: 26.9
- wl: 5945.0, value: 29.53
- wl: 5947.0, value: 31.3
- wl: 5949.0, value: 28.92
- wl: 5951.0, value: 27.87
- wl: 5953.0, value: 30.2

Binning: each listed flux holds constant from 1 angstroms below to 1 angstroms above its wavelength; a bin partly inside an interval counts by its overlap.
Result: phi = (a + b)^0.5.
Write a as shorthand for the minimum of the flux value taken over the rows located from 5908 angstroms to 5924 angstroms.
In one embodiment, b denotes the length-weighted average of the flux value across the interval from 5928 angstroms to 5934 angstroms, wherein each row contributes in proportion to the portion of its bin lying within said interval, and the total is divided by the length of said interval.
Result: 7.11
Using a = 23.63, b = 27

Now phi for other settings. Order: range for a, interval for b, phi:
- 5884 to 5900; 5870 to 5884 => 7.20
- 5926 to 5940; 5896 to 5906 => 6.91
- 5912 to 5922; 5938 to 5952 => 7.45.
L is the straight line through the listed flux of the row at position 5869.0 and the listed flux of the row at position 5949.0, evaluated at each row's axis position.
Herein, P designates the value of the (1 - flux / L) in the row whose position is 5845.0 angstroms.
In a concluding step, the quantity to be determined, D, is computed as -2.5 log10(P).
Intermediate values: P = 0.05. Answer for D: 3.2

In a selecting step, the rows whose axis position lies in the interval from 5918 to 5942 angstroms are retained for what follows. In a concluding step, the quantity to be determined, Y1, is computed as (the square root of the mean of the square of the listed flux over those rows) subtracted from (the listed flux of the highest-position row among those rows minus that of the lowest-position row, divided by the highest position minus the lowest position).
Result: -28.0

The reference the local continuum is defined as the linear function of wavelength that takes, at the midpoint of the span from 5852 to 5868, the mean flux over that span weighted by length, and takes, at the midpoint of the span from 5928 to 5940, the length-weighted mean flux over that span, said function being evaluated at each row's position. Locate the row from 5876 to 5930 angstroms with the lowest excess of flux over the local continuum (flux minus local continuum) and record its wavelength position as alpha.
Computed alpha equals 5897.0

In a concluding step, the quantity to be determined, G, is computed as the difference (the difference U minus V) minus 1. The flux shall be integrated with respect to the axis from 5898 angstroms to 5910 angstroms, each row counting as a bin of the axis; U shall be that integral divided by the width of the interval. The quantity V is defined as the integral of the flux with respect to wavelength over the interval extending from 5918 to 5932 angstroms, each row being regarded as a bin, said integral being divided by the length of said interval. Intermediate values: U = 24.7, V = 27.8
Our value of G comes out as -4.2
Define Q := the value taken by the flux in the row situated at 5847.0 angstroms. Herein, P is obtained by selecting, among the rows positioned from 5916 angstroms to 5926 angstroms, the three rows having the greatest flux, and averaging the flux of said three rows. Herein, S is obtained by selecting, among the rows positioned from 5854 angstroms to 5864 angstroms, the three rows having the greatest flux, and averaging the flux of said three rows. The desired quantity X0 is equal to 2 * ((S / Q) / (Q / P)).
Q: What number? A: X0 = 1.9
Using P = 28.1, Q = 28.64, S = 27.1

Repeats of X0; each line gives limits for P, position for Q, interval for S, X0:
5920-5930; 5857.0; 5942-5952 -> 3.3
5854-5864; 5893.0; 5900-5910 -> 2.0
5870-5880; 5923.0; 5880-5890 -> 3.1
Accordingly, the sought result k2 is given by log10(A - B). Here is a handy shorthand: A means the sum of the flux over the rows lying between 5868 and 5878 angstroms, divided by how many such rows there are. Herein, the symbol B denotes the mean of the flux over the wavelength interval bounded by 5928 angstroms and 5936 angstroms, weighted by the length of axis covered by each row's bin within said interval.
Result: 0.71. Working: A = 32.3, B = 27.2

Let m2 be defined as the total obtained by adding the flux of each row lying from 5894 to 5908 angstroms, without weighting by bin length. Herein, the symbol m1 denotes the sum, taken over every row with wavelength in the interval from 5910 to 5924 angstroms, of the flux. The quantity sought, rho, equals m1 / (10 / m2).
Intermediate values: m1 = 190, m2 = 168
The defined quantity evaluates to 3200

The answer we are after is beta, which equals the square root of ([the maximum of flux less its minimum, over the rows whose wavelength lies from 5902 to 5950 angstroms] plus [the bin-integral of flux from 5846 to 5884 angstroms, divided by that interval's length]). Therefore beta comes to 5.99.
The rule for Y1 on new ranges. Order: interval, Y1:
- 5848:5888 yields -28.2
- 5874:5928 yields -26.8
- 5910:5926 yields -27.3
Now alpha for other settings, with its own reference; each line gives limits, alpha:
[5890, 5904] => 5897.0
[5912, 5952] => 5933.0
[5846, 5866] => 5857.0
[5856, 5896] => 5895.0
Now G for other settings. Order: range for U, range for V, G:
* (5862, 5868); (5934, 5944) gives -1.2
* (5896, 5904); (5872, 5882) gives -8.5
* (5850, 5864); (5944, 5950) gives -4.9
